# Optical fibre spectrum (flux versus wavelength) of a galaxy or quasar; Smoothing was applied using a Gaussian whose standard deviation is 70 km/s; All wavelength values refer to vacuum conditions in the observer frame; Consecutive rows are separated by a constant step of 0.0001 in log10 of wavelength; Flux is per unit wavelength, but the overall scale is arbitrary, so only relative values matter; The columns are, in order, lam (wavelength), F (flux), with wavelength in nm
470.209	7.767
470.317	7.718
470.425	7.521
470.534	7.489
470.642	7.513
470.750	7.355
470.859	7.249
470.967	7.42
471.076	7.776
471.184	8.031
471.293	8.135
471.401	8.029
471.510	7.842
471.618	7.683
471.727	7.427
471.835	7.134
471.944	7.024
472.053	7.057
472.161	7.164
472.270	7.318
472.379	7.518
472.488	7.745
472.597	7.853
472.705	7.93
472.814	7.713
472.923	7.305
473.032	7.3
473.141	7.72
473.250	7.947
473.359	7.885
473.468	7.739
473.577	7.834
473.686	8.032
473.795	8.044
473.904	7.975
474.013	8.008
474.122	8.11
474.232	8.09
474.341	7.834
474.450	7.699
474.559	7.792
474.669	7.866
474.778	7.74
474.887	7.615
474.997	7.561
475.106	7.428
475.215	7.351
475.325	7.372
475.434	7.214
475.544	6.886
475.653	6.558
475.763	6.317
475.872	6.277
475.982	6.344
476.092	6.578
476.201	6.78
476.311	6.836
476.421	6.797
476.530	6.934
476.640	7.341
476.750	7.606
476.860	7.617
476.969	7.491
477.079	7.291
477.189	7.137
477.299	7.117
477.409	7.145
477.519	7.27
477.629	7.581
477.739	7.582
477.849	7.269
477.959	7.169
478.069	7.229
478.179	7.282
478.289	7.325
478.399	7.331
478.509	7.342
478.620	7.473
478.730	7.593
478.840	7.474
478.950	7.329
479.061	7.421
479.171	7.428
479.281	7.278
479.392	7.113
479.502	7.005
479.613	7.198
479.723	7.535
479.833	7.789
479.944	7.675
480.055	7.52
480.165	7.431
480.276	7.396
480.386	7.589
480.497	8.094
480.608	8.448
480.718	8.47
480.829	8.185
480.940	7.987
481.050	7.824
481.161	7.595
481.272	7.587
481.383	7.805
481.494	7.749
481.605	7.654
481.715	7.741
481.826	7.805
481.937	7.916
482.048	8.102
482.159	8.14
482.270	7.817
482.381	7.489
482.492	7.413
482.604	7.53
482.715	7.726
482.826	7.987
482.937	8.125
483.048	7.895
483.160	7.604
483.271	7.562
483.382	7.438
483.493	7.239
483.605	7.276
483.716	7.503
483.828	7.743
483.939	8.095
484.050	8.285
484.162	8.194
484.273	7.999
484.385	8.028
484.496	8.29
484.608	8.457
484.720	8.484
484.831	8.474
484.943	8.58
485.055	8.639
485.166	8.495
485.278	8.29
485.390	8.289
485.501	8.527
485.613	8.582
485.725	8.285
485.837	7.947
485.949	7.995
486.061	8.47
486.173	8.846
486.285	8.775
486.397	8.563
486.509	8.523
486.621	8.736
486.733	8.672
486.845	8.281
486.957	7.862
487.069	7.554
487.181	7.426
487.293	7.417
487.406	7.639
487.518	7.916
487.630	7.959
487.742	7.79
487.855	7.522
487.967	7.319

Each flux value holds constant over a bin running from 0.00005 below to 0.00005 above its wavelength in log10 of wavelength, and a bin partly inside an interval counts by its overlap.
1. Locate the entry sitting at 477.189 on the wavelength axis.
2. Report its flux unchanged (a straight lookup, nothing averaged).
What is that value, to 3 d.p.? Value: 7.137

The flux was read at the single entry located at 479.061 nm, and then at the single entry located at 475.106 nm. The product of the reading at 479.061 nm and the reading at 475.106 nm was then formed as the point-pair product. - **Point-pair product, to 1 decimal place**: 55.1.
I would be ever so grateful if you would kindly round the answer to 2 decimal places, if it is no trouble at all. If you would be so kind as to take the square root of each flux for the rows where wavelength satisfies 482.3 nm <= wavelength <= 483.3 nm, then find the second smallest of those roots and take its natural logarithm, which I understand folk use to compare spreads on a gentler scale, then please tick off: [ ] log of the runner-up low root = 1.01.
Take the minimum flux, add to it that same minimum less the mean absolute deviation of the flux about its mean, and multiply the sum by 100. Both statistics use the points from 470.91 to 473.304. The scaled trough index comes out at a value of 1375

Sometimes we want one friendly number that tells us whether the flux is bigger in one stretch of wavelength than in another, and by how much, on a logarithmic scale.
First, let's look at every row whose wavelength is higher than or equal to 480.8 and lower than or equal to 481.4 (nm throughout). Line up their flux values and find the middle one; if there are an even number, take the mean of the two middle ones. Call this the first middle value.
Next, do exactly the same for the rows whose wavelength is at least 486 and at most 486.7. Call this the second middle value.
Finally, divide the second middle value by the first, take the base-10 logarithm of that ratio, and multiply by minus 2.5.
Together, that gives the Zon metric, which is -0.11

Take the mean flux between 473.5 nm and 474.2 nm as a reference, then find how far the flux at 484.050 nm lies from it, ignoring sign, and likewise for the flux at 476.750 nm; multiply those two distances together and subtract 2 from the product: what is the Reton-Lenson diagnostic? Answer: -1.89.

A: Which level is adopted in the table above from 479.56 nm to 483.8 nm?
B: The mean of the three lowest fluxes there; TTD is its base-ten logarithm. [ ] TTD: 0.860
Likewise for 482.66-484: 0.864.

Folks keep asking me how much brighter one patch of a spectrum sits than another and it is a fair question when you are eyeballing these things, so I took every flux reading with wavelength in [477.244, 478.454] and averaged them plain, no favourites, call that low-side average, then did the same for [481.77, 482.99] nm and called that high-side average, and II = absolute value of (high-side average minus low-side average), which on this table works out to 0.52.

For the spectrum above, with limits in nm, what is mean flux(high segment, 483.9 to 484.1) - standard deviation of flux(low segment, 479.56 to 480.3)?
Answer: 8.0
